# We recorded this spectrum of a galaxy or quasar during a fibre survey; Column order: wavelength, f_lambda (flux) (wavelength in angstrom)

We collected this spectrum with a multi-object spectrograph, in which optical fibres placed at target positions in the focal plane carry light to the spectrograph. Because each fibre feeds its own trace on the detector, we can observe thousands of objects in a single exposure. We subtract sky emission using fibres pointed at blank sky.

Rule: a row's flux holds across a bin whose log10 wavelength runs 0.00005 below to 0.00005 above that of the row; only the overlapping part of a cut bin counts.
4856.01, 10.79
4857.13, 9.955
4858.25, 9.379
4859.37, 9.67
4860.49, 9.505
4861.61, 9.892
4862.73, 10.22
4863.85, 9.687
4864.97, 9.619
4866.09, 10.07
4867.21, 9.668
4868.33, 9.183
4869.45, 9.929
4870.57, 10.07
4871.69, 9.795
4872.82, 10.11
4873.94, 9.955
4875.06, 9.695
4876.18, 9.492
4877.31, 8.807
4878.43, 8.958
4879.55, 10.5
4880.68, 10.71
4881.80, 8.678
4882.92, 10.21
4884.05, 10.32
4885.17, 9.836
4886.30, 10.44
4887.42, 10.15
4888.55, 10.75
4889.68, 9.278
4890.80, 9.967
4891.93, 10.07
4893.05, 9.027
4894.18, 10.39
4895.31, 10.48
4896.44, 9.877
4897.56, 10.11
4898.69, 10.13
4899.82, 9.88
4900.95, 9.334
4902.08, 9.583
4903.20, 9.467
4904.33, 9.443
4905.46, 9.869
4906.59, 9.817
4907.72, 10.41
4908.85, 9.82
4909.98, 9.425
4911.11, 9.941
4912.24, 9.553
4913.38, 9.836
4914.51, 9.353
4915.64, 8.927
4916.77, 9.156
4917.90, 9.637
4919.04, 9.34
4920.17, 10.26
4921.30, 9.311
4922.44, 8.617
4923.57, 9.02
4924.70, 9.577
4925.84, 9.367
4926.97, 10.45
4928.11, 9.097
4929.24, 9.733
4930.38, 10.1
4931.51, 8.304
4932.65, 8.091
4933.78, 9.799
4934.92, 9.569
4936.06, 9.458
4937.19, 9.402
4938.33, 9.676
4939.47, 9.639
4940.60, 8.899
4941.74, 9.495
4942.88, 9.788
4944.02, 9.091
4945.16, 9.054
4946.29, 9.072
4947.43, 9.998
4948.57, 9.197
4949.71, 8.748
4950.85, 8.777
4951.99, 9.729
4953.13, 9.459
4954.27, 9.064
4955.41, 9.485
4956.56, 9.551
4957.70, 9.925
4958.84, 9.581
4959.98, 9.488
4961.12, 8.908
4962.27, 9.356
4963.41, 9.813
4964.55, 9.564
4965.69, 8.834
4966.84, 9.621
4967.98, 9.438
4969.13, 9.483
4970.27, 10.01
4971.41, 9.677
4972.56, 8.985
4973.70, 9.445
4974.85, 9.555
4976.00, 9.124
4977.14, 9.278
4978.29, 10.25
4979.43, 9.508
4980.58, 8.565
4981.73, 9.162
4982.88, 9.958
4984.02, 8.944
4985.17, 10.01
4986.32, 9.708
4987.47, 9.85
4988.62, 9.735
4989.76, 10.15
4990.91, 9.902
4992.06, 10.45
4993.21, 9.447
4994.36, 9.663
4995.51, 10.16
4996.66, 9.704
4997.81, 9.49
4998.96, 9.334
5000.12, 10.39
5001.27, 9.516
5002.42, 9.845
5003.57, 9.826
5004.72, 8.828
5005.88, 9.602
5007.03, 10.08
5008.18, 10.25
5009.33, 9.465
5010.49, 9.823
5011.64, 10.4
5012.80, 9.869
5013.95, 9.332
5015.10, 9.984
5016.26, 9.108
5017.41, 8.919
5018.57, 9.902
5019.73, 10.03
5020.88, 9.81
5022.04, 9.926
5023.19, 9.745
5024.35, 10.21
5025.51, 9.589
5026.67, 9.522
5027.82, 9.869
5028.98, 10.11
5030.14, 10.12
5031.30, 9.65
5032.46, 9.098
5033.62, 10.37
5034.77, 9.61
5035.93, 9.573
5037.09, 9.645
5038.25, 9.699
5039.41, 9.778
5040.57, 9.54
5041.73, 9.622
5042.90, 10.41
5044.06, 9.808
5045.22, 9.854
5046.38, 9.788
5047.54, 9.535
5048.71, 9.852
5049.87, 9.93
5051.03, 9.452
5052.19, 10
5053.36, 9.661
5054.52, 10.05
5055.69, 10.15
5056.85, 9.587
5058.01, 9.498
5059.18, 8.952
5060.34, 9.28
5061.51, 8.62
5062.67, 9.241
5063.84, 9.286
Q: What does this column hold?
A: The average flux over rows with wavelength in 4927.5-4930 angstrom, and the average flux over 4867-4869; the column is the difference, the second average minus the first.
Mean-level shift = 0.0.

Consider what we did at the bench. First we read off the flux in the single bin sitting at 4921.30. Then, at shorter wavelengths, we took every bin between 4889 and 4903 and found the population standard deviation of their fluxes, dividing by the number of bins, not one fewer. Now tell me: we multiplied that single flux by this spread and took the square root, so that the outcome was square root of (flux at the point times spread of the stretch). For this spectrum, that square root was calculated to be 2.01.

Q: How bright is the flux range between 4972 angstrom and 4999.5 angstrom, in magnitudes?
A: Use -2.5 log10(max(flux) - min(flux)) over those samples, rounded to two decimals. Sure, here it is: -0.69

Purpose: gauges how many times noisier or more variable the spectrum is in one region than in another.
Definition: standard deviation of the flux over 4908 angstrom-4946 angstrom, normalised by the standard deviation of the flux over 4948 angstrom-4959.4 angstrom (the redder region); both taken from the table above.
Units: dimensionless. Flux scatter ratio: 1.3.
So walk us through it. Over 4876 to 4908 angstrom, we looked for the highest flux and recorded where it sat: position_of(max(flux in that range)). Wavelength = 4888.55 angstrom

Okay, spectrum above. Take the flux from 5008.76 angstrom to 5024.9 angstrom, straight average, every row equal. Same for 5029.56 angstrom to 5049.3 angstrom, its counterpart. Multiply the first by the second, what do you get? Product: 95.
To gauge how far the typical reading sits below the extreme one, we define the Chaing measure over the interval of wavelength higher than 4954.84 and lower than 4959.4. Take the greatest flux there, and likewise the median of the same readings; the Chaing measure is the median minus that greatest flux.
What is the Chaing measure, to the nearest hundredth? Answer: -0.36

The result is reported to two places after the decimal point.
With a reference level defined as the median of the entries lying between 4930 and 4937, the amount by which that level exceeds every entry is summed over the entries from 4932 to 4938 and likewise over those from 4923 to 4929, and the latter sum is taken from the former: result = 1.19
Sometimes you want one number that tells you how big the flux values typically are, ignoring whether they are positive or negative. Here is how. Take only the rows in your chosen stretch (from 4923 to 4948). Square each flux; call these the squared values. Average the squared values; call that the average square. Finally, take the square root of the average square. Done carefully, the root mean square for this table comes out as 9.41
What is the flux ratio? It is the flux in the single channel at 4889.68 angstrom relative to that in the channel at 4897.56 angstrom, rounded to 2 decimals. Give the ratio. 0.92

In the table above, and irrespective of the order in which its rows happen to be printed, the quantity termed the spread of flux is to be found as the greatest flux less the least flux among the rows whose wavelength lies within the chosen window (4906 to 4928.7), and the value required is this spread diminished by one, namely 0.83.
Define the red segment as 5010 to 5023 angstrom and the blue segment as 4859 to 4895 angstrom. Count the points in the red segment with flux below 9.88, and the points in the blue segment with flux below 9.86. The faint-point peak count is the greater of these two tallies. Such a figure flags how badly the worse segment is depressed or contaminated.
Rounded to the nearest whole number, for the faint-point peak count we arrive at 15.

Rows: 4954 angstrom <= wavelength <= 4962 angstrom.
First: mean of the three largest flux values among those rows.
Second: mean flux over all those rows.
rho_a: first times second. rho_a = 91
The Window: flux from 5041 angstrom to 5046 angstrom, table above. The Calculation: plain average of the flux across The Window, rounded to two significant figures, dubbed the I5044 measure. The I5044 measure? 9.9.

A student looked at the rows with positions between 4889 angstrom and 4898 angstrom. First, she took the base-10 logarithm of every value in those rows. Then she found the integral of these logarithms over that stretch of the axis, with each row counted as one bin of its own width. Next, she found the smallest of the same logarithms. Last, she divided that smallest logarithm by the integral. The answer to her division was 0.11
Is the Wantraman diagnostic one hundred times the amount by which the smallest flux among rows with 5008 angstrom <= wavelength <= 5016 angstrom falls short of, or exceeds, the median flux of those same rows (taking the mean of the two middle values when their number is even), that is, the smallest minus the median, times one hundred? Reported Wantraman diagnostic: -54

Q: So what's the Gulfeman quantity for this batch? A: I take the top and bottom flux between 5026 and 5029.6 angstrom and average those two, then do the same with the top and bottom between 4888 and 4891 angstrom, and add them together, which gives 19.8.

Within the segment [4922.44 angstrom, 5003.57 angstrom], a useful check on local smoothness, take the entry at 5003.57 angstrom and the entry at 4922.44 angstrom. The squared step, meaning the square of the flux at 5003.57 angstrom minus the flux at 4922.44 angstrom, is 1.5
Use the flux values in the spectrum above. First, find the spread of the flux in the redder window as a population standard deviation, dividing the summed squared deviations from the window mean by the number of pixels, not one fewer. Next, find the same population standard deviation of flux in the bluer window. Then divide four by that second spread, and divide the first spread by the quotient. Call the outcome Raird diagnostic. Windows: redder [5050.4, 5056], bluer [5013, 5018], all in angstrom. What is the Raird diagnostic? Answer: 0.026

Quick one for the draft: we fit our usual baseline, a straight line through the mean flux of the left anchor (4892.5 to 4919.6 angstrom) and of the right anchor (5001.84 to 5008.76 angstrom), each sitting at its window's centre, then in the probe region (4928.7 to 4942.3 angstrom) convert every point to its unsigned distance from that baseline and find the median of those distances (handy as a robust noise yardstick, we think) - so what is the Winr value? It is 0.24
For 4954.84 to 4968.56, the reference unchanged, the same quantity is 0.22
